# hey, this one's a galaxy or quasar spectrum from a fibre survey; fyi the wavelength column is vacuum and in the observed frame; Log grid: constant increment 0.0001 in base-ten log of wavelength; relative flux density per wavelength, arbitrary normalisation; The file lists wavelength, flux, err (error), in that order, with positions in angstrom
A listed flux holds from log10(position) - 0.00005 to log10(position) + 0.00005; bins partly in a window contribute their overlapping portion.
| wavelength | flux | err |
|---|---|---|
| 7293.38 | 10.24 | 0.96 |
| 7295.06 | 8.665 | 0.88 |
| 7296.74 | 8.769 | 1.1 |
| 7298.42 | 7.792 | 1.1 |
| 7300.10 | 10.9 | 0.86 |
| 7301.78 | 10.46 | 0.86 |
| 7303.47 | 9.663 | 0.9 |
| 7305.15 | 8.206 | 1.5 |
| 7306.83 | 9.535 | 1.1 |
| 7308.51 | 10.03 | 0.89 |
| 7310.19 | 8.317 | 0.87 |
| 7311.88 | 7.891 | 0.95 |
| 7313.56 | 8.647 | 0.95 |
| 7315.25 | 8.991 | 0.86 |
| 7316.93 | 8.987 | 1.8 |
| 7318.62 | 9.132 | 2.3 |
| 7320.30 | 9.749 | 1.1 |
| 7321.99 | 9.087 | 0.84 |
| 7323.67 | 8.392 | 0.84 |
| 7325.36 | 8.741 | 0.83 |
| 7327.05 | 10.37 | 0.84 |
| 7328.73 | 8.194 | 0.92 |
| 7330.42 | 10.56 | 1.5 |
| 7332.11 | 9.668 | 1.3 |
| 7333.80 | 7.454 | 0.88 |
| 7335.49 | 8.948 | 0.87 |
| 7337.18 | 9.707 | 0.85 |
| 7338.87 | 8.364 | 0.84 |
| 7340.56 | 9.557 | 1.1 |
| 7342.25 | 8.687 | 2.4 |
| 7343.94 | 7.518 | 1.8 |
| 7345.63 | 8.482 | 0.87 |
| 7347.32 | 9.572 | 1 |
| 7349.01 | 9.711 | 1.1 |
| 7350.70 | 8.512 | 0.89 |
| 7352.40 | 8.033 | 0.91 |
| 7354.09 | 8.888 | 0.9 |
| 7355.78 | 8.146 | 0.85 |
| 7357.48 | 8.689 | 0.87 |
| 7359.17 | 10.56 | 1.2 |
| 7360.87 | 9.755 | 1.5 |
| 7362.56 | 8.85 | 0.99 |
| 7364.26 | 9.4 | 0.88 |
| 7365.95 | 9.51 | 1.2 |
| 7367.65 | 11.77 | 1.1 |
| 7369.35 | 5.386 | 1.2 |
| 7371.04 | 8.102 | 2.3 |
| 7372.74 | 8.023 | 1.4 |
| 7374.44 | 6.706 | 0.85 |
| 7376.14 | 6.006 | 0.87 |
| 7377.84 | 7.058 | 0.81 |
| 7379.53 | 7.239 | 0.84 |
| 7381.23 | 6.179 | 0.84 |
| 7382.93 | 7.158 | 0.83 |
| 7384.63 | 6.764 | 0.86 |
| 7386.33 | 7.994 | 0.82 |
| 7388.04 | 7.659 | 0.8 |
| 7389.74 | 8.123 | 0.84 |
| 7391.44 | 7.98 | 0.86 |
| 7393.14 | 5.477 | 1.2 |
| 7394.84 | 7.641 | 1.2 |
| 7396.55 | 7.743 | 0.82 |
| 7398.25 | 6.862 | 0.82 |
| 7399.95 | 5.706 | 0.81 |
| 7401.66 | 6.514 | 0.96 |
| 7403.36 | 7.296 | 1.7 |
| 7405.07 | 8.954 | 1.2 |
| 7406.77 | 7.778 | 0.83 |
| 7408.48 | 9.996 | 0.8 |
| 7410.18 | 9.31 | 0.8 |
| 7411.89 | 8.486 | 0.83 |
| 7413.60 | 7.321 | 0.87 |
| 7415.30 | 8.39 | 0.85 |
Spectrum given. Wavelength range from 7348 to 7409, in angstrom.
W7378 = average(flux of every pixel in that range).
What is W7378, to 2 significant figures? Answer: 7.9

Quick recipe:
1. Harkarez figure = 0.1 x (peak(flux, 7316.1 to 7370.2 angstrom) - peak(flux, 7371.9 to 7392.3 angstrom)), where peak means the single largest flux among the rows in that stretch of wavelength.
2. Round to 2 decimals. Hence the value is 0.36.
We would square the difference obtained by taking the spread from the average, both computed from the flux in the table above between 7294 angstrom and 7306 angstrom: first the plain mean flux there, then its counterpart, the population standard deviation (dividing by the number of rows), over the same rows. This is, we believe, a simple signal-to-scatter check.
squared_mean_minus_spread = 66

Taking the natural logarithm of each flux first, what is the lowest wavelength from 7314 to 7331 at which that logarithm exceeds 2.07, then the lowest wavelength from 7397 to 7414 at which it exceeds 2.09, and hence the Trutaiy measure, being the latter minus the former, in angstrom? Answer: 89.8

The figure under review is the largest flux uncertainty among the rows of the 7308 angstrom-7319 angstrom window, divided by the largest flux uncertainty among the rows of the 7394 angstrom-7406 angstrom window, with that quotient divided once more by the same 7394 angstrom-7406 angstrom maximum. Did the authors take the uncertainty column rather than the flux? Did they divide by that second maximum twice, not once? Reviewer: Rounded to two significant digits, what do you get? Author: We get 0.80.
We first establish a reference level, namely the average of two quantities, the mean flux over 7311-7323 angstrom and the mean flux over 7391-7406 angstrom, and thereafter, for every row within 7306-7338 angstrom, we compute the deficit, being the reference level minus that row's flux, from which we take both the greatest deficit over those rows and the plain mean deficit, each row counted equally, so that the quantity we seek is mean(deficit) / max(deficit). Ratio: -2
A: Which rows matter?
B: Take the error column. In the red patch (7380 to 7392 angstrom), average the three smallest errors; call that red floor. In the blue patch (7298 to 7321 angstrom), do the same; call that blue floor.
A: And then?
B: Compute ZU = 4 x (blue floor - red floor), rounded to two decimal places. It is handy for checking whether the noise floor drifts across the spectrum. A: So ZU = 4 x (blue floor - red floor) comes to 0.17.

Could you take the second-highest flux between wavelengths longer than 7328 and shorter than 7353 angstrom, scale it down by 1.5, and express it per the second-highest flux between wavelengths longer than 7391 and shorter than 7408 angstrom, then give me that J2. 0.81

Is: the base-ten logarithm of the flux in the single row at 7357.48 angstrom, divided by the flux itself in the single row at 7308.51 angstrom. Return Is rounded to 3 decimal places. 0.094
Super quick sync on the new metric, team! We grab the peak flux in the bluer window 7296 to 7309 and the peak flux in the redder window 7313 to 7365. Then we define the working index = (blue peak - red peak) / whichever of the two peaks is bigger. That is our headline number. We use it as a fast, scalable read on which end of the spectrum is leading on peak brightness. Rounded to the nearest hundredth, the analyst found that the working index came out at 0.03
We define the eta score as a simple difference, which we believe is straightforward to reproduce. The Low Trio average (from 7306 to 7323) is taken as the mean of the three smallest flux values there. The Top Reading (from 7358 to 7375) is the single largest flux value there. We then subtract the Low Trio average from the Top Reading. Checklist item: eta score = 3.5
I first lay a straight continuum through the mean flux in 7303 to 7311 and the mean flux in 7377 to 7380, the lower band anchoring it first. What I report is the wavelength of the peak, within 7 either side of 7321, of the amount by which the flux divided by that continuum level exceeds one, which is 7327.05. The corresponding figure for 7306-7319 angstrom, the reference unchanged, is 7308.51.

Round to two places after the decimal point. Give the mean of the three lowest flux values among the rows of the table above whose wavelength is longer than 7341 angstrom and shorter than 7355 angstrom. 8.01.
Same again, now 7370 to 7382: 6.30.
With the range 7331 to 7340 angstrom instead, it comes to 8.26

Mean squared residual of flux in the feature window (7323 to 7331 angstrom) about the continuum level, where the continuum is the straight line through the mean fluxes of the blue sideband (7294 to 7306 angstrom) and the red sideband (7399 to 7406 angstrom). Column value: 1.4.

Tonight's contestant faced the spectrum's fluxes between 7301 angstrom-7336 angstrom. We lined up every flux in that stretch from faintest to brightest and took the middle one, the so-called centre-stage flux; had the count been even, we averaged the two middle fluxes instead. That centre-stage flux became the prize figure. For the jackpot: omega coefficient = 9.0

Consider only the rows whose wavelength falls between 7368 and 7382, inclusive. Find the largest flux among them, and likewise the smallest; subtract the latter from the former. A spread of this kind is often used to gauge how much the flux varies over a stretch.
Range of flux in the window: 2.7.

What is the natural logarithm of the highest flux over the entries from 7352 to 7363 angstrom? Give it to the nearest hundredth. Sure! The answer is 2.36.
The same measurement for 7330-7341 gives 2.36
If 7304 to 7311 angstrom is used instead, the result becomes 2.31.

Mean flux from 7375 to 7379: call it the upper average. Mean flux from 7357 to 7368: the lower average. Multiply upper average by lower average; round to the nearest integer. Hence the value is 64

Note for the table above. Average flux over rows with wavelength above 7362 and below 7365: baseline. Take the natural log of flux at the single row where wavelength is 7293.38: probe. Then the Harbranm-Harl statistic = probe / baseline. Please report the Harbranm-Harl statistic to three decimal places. 0.255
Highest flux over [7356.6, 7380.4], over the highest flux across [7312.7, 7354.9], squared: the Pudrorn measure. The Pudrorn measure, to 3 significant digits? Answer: 1.24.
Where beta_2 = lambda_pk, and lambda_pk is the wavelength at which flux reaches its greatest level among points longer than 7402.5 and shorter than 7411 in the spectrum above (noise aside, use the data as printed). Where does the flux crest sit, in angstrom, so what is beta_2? 7408.48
